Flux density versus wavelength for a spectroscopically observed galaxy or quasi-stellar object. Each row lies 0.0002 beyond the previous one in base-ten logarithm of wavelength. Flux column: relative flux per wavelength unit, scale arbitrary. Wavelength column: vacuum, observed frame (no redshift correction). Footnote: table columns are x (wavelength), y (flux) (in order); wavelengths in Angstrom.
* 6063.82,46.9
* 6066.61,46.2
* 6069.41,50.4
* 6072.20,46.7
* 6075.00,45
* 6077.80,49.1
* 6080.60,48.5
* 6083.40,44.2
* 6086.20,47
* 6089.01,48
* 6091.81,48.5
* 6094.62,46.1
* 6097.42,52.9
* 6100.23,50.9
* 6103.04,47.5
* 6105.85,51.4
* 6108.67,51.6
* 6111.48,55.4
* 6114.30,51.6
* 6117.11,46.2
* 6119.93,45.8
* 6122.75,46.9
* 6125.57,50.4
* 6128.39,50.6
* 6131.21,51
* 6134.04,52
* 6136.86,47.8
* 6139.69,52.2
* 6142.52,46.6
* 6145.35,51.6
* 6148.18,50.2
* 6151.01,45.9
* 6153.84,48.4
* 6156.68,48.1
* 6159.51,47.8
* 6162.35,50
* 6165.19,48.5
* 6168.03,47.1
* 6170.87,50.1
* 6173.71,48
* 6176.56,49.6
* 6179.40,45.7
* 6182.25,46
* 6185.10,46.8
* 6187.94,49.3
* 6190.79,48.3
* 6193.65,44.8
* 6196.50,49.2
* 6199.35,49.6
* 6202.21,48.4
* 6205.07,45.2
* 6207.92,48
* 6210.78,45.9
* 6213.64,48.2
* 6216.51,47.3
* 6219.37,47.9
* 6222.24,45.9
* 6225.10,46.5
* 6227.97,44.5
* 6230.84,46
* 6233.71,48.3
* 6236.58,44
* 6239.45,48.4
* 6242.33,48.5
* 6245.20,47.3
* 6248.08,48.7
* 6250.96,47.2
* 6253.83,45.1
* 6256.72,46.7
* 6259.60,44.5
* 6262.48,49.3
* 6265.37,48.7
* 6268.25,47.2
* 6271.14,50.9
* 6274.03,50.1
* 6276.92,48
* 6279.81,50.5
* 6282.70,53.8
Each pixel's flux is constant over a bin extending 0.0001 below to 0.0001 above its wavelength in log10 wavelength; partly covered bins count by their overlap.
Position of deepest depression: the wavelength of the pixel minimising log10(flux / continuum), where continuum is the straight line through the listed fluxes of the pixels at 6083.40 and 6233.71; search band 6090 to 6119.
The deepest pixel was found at 6117.11 Angstrom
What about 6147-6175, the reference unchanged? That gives 6151.01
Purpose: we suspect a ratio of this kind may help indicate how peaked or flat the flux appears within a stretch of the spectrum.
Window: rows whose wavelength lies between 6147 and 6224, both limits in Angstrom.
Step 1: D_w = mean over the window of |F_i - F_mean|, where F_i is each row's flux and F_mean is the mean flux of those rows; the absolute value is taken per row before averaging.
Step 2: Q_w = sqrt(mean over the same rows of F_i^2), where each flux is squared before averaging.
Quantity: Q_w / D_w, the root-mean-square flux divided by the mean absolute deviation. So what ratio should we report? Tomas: 37.4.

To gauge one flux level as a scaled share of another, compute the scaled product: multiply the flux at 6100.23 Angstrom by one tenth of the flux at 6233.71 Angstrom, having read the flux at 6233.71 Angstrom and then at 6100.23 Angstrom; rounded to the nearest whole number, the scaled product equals 246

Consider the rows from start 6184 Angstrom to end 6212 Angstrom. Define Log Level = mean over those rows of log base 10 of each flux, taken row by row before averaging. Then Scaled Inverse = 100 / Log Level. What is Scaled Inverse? 59.6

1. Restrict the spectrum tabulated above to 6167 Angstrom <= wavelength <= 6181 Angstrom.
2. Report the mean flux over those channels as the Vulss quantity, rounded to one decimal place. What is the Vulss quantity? 48.1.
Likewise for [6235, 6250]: 47.4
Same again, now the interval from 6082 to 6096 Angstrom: 46.8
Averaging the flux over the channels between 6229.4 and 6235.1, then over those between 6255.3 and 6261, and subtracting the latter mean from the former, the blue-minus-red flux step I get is 1.5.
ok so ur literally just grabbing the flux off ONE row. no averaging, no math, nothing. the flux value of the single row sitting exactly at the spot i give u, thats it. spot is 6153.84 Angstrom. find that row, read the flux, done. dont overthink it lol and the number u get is 48.4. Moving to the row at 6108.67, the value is 51.6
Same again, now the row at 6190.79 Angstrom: 48.3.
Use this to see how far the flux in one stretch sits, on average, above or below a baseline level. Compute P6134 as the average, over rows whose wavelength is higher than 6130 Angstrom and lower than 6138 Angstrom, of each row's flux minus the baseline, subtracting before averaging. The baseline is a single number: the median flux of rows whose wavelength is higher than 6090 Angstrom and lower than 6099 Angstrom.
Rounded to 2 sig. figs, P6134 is 1.8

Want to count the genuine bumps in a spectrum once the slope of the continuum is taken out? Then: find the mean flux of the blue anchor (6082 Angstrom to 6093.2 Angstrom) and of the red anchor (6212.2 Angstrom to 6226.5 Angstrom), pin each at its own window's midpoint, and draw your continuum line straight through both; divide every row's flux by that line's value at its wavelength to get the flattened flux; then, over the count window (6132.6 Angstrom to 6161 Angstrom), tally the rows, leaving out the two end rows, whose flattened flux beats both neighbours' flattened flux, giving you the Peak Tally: 3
